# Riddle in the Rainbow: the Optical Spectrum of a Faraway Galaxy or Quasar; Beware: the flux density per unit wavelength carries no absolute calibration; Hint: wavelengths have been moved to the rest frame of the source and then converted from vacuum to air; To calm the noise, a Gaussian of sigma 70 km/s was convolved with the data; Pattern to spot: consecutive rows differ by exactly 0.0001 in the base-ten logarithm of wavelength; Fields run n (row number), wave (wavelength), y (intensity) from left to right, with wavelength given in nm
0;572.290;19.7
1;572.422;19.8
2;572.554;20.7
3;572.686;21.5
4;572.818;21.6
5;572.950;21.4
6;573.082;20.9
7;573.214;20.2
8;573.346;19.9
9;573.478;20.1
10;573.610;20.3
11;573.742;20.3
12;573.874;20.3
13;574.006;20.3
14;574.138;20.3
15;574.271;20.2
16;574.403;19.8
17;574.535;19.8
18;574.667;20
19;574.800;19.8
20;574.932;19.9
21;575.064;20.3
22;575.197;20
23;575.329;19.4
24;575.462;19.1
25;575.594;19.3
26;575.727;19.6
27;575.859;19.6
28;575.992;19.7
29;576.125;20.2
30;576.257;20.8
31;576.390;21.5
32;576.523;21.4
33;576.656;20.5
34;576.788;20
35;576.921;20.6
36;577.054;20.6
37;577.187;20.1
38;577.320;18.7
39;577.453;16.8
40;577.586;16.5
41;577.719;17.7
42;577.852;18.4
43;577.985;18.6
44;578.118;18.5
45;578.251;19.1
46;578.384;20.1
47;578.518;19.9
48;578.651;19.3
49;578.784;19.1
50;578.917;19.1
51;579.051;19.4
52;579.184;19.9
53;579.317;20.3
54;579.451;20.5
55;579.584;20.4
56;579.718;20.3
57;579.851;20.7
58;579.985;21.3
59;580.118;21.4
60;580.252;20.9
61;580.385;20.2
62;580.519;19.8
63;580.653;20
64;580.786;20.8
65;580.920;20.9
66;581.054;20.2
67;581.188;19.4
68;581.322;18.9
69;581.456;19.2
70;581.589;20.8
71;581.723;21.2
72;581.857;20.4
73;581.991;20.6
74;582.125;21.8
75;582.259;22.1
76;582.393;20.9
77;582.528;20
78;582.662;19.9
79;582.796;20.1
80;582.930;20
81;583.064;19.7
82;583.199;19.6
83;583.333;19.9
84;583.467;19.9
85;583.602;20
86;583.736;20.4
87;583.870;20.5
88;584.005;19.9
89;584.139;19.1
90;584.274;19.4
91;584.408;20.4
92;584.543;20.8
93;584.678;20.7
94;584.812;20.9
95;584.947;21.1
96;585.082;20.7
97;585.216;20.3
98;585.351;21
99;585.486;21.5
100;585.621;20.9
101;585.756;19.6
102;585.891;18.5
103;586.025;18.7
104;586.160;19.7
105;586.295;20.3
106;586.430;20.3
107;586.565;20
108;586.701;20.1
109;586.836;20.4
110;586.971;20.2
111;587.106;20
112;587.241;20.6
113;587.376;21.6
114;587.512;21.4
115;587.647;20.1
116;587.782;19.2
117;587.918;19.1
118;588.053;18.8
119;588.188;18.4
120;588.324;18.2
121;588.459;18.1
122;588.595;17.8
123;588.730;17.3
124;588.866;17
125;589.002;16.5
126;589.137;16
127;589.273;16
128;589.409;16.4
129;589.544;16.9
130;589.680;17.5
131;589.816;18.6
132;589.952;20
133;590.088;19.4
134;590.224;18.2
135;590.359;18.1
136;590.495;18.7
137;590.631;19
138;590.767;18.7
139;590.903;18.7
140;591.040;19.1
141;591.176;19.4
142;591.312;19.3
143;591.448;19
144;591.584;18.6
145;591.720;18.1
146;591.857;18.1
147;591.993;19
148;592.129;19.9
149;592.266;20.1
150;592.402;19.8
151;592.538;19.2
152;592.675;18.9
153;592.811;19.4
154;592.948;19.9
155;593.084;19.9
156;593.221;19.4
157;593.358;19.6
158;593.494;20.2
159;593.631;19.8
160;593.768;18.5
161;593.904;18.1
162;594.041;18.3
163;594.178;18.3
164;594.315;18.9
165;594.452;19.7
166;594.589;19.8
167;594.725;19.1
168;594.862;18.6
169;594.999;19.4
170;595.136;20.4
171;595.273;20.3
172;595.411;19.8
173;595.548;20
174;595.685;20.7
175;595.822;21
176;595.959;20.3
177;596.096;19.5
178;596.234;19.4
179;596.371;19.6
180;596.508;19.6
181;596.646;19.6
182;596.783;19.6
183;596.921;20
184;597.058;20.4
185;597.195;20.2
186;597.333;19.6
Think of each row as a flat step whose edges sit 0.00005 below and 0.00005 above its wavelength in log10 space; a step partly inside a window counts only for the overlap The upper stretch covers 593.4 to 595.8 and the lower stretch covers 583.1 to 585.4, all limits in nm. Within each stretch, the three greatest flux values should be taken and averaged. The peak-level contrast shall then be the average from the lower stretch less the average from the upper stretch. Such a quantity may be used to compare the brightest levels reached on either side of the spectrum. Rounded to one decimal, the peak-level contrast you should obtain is 0.5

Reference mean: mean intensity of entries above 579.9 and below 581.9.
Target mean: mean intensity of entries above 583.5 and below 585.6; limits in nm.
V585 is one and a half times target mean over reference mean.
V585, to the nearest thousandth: 1.506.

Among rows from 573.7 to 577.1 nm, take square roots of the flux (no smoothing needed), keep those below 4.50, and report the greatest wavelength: 576.788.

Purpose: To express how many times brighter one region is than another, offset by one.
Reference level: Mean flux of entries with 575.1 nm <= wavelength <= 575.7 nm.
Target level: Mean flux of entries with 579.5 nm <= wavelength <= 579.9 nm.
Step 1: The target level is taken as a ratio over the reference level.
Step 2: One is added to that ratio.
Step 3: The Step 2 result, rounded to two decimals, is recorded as 2.05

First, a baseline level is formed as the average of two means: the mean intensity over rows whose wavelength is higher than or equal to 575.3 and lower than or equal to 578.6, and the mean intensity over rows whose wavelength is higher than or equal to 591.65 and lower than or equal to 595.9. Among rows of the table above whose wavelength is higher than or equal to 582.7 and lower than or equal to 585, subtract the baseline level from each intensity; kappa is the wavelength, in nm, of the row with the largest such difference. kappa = 584.947 nm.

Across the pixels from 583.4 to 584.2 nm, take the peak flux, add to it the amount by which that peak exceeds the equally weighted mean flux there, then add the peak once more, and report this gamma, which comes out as 41.5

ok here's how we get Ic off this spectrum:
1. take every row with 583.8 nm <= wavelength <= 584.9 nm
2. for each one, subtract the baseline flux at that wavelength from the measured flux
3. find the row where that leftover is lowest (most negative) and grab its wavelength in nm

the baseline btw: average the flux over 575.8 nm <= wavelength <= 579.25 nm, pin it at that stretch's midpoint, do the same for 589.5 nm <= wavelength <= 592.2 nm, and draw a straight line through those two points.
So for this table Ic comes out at 584.139 nm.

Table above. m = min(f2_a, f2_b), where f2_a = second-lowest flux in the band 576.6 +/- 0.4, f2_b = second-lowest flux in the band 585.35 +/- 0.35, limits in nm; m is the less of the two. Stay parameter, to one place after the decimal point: 20.5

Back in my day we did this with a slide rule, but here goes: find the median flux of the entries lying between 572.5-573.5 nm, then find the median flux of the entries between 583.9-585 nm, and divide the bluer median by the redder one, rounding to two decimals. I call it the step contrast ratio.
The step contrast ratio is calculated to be 1.01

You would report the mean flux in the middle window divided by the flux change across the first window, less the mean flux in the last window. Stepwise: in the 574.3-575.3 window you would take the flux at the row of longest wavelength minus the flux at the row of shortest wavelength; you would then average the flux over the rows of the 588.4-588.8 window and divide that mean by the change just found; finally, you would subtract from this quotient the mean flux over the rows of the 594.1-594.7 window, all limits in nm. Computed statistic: 69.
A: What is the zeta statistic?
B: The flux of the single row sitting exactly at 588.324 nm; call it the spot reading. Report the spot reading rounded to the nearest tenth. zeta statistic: 18.2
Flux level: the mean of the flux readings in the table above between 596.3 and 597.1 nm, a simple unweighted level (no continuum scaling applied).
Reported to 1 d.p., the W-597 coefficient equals 19.8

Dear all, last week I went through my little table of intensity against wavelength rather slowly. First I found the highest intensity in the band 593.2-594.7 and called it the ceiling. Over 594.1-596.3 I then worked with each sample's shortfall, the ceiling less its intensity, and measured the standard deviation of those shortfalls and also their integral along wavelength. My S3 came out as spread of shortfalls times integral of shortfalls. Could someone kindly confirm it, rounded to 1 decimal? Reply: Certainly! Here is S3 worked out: 0.8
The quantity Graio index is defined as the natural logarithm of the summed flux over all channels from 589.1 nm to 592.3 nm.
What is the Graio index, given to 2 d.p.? 6.09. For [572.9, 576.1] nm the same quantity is 6.17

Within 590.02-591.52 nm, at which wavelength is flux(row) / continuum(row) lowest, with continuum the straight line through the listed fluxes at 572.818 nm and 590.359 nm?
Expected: 590.359 nm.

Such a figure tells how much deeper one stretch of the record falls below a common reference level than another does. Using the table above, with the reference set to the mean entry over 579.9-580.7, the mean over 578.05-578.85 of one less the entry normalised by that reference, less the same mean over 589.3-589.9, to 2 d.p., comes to -0.10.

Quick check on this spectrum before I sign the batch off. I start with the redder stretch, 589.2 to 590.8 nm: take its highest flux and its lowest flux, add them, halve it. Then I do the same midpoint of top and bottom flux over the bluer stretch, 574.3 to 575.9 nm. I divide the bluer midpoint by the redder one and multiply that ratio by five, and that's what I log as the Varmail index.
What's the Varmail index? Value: 5.5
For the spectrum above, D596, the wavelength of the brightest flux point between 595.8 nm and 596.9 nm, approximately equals 595.822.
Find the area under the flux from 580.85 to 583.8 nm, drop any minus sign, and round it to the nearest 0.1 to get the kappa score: 59.8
